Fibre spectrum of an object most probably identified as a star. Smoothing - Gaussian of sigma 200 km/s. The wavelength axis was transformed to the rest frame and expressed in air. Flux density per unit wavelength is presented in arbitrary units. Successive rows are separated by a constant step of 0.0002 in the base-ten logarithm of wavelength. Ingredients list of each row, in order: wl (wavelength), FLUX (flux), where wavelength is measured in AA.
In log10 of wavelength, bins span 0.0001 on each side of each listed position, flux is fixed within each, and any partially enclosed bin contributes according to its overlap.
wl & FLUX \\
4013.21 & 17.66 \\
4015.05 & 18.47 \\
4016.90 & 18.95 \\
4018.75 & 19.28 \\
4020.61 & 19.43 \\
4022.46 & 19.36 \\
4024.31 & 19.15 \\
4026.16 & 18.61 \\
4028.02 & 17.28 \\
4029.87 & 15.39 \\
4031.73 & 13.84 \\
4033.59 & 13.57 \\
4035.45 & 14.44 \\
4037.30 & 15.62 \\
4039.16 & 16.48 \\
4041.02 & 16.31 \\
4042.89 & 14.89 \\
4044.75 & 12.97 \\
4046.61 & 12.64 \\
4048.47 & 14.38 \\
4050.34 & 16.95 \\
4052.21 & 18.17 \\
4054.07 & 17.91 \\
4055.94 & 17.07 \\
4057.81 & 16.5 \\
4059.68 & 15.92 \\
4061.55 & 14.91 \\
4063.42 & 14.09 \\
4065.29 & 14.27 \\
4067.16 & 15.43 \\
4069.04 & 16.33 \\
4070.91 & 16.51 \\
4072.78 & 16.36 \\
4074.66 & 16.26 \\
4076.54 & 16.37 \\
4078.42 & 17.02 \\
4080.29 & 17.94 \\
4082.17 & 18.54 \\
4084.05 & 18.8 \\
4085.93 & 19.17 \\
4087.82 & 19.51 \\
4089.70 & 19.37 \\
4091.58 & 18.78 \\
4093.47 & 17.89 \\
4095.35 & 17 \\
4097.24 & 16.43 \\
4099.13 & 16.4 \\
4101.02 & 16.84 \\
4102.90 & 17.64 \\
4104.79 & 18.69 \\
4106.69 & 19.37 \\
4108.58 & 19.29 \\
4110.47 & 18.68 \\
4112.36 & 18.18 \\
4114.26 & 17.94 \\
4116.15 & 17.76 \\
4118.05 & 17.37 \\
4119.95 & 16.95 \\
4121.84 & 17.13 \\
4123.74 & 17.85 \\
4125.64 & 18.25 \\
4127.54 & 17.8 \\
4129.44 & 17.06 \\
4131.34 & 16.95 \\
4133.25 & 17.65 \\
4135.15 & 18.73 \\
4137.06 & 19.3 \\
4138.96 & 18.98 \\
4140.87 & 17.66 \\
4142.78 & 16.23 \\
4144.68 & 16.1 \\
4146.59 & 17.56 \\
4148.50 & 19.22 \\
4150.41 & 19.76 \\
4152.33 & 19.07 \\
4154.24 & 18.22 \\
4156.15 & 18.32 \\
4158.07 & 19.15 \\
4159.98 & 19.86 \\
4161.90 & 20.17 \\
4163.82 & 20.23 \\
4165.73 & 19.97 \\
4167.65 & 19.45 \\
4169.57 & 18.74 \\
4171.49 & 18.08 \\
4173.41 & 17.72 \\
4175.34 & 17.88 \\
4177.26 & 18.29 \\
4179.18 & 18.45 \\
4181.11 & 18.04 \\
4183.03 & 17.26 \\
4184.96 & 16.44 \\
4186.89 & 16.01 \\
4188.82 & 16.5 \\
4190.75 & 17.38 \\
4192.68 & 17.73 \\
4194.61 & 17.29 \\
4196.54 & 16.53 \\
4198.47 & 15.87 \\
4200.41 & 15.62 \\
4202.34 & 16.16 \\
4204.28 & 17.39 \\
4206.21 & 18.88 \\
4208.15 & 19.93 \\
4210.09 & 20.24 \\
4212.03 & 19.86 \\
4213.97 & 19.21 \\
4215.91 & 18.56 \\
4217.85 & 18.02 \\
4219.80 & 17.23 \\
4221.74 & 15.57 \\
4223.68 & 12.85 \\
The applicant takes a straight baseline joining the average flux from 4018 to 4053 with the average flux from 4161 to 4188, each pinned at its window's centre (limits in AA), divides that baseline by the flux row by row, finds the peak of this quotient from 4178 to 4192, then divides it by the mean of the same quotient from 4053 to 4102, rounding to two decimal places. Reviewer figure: 1.16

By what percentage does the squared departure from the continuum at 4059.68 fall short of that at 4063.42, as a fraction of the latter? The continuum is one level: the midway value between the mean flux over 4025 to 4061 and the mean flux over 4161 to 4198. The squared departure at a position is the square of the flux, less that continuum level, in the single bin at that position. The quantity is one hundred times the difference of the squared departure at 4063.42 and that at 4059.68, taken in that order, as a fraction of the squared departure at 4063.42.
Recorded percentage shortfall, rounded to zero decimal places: 88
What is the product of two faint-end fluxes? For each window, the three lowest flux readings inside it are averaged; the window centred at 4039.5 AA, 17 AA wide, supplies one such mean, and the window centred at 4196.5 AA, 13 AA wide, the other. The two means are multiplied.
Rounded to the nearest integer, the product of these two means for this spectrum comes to 207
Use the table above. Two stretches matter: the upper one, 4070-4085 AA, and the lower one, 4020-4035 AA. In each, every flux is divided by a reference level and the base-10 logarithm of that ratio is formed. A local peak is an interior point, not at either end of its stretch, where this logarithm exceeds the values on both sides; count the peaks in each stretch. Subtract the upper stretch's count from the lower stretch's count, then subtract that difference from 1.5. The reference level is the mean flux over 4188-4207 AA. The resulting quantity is 1.5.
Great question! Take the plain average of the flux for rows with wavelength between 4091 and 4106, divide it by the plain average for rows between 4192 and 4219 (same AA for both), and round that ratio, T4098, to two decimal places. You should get 0.97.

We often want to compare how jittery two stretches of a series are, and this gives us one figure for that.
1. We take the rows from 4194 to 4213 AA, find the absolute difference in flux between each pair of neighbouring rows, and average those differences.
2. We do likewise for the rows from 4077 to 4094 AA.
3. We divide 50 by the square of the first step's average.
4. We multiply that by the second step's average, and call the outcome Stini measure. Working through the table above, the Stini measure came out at 47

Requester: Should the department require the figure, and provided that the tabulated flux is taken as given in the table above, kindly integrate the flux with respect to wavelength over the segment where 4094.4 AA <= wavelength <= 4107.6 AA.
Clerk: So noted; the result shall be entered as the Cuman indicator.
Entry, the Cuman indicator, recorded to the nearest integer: 231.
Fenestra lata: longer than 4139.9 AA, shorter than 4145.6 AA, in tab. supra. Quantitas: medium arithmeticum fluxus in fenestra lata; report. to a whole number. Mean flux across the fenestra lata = 17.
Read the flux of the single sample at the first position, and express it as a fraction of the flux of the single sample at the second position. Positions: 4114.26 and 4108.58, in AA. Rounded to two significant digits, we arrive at 0.93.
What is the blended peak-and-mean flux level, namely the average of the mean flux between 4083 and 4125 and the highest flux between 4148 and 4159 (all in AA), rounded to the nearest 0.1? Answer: 18.9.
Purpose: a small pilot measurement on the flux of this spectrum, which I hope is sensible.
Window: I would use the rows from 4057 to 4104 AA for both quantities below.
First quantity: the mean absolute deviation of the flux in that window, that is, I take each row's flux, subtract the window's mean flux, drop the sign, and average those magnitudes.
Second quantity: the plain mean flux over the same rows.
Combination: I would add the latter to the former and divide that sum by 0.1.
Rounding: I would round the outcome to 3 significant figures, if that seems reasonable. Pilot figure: 182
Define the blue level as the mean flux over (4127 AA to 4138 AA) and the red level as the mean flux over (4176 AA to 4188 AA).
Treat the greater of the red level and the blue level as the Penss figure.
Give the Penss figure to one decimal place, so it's 17.9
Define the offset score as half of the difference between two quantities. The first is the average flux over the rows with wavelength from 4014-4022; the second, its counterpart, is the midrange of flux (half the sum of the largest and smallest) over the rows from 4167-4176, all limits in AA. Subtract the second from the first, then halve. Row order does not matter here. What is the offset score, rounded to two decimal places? 0.22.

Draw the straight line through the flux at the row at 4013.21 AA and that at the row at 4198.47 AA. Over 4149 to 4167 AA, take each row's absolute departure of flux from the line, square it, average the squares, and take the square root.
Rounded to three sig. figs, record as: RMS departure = 3.24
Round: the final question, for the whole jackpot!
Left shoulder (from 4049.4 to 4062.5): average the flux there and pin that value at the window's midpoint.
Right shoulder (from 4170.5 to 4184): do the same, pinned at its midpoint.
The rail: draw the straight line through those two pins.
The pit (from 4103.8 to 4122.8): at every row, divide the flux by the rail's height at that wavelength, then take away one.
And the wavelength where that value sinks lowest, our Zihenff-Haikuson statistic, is 4119.95 AA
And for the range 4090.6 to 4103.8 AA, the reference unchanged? 4099.13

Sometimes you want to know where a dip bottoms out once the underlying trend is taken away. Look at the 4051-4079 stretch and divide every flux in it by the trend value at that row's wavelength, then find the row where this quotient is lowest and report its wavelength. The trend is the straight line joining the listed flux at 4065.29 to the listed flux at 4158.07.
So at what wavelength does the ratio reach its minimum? 4063.42 AA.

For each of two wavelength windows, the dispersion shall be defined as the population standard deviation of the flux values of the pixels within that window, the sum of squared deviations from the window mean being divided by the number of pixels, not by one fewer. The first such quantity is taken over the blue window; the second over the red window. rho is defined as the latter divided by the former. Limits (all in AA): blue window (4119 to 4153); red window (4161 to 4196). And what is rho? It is 1.16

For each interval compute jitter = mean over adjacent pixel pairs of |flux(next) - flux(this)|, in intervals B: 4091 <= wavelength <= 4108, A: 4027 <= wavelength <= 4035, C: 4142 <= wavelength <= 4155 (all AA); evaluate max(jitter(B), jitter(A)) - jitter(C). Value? 0.35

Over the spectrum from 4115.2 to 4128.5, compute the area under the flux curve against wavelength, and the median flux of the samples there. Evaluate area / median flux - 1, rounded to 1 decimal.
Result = 12.2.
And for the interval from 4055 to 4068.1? 12.1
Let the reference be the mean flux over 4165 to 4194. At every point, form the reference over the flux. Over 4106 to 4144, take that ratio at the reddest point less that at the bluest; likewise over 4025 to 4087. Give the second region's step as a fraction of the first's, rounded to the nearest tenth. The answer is -0.2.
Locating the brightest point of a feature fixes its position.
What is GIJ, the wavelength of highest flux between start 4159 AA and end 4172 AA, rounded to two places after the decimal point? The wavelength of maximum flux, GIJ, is 4163.82 AA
